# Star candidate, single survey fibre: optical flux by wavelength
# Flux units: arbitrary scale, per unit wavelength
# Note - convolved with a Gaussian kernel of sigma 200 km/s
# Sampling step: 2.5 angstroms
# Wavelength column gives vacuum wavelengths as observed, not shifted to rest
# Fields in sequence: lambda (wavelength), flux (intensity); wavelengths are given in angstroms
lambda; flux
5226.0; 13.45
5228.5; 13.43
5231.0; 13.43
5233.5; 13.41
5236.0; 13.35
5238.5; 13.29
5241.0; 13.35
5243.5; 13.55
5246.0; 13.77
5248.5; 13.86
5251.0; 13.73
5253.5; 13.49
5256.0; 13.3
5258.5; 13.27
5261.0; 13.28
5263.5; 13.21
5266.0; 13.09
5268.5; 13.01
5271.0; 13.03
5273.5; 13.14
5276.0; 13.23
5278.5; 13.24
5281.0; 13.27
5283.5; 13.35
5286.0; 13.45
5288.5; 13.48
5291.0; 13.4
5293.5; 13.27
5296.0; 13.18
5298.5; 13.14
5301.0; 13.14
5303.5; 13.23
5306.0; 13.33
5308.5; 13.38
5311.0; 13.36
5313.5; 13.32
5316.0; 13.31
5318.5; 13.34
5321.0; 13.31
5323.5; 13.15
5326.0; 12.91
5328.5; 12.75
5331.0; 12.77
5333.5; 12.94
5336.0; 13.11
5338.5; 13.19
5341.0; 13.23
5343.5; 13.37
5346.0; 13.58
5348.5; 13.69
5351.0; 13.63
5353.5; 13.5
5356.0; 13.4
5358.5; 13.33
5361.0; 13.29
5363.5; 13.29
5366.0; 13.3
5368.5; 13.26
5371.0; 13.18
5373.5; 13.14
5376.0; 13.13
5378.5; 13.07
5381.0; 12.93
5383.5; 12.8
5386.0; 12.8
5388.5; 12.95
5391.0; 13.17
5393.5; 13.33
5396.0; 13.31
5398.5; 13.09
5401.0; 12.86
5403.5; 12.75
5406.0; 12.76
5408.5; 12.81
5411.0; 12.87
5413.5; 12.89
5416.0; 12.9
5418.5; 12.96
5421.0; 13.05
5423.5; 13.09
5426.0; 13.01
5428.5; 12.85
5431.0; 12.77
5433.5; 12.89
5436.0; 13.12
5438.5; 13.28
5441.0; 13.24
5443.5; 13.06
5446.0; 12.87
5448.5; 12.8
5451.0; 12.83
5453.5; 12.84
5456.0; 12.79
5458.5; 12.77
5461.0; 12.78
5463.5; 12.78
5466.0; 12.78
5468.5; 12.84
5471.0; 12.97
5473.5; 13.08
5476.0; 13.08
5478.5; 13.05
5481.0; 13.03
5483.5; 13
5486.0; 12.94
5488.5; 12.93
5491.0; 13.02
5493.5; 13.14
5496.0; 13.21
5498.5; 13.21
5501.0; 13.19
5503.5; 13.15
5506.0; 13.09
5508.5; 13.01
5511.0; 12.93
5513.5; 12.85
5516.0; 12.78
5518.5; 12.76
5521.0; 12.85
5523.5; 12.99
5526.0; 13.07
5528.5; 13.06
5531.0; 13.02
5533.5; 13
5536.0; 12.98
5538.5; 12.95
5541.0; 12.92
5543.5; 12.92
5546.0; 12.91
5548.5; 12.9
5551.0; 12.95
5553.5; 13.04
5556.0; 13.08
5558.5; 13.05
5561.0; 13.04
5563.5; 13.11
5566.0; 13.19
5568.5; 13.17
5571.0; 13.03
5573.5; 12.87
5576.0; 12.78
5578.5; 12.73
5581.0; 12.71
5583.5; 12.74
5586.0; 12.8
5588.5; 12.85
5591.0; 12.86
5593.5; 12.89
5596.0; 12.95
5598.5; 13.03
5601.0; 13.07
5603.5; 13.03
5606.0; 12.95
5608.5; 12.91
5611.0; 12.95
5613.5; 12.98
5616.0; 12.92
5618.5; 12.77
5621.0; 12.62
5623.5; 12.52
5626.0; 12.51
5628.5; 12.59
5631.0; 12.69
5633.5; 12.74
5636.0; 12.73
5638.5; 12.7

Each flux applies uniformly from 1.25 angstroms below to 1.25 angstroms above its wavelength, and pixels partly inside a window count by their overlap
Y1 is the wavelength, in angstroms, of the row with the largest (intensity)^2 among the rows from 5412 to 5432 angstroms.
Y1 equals 5423.5 angstroms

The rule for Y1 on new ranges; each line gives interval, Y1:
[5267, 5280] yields 5278.5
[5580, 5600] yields 5598.5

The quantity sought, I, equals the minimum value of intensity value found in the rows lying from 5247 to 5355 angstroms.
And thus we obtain 12.75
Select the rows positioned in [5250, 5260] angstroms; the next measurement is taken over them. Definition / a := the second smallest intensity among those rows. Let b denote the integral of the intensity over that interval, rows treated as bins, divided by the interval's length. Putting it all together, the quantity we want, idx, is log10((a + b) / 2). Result 1.13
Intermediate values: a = 13.3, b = 13.4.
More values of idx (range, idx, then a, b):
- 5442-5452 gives 1.11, 12.83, 12.9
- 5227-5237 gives 1.13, 13.41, 13.4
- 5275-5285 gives 1.12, 13.24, 13.3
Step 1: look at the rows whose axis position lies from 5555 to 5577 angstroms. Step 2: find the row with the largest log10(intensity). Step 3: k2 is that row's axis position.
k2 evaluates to 5566.0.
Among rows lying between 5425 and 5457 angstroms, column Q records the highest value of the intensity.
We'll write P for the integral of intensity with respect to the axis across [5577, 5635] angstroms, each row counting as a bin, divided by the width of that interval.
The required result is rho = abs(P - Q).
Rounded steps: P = 12.8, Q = 13.28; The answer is 0.46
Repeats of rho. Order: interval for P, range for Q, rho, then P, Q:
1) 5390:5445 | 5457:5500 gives 0.21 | 13.0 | 13.21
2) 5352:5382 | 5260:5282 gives 0.04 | 13.2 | 13.28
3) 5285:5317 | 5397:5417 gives 0.22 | 13.3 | 13.09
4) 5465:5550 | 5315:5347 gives 0.59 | 13.0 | 13.58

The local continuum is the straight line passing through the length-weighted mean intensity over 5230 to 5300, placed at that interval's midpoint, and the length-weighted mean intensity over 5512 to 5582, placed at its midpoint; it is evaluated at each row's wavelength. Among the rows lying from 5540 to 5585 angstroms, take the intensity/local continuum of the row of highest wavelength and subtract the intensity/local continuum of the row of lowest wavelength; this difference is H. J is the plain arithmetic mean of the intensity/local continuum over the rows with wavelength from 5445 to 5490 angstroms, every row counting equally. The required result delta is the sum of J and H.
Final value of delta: 0.98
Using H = -0.009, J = 0.99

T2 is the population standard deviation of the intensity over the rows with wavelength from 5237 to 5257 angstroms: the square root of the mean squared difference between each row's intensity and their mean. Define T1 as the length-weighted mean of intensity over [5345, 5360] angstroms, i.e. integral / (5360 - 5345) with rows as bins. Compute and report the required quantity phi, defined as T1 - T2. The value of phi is 13.3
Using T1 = 13.5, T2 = 0.21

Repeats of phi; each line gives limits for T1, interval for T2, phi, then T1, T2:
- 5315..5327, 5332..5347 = 13.0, 13.2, 0.20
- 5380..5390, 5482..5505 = 12.8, 12.9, 0.11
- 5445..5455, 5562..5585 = 12.6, 12.8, 0.19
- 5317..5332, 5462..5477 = 12.9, 13.0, 0.13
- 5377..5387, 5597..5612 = 12.9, 12.9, 0.06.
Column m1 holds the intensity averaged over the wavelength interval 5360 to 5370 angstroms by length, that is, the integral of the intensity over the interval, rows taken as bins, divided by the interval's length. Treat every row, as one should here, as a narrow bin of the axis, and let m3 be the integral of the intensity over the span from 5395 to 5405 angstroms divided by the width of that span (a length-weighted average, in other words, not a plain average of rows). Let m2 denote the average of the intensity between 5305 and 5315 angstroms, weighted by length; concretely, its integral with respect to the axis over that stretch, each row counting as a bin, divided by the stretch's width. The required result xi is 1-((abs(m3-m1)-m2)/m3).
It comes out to 2.00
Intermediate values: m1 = 13.3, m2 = 13.3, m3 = 12.99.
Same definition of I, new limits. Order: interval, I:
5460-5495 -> 12.78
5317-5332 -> 12.75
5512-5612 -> 12.71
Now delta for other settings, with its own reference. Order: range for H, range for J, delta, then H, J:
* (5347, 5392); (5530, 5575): 0.97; -0.035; 1.00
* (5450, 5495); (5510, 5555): 1.03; 0.028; 1.00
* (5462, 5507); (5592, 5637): 1.03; 0.028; 1.00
